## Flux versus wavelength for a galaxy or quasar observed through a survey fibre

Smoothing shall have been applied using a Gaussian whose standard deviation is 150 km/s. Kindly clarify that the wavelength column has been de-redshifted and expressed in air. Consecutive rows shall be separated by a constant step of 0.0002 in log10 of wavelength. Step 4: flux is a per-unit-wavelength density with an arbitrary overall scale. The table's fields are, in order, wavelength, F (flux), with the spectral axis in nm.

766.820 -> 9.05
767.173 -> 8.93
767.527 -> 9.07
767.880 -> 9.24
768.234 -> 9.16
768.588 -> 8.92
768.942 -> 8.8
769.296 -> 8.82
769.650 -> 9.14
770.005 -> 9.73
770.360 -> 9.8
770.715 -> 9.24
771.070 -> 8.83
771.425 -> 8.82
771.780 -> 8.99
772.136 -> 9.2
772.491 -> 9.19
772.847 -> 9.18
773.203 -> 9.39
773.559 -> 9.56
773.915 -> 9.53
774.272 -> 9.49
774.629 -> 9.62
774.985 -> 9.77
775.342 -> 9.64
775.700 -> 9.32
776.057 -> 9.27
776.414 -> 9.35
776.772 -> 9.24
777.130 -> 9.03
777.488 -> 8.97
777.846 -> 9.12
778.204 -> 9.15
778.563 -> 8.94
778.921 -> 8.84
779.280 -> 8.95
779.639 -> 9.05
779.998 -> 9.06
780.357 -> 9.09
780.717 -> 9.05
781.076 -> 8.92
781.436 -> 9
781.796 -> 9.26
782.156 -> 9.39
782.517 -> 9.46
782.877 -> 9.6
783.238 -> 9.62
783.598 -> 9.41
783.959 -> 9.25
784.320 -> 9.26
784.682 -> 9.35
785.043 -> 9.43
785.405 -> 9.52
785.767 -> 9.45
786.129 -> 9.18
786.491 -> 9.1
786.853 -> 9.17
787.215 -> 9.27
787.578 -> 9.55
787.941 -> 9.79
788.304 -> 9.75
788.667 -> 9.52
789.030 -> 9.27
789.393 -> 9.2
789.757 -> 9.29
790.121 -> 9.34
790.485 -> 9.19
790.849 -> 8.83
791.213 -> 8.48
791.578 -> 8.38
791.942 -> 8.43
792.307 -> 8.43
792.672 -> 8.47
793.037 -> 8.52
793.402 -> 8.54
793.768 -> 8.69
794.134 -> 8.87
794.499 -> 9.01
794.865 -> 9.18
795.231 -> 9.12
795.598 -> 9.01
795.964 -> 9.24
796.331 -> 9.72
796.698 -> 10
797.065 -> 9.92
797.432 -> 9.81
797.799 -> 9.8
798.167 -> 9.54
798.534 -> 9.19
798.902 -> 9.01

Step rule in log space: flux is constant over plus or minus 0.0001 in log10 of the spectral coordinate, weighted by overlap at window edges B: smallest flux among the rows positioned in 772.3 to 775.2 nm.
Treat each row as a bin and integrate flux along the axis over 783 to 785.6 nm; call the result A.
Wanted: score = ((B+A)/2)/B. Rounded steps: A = 24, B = 9.18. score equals 1.8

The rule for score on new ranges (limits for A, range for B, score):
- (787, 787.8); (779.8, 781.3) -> 0.9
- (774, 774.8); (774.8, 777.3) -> 0.9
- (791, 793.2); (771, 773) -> 1.6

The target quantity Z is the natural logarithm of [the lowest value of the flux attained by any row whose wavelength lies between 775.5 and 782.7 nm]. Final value 2.18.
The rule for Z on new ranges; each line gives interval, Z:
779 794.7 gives 2.13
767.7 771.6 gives 2.17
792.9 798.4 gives 2.14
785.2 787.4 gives 2.21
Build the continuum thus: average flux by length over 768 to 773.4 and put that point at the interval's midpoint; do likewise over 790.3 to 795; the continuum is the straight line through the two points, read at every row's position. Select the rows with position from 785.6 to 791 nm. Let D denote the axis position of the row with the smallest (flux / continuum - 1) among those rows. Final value 790.849 nm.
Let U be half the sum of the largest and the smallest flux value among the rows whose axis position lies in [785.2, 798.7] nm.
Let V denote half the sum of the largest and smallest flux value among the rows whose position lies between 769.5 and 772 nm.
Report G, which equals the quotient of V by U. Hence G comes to 1.01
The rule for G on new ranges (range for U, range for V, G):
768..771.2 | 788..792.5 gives 0.97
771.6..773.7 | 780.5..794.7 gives 0.98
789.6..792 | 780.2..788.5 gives 1.06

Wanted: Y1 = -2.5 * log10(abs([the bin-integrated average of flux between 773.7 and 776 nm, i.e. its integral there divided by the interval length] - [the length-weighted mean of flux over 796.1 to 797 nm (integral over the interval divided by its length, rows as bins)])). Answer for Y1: 1.4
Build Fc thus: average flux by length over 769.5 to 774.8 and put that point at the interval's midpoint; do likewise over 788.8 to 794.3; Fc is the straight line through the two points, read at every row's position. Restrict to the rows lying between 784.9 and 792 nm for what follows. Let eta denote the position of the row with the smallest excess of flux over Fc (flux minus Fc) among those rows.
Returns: 791.578 nm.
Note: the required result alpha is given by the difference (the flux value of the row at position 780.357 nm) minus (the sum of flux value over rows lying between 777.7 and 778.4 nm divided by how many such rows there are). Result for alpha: 0.0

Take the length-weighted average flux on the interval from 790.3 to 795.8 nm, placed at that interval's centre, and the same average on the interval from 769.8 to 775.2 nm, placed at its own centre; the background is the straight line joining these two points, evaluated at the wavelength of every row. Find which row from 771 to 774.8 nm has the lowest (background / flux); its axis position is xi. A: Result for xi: 774.629 nm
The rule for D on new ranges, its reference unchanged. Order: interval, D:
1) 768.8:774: 768.942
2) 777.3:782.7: 778.921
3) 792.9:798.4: 793.037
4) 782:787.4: 786.491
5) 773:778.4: 777.488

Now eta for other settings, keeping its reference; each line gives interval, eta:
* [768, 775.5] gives 768.942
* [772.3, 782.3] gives 778.921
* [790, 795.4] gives 791.578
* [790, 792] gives 791.578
